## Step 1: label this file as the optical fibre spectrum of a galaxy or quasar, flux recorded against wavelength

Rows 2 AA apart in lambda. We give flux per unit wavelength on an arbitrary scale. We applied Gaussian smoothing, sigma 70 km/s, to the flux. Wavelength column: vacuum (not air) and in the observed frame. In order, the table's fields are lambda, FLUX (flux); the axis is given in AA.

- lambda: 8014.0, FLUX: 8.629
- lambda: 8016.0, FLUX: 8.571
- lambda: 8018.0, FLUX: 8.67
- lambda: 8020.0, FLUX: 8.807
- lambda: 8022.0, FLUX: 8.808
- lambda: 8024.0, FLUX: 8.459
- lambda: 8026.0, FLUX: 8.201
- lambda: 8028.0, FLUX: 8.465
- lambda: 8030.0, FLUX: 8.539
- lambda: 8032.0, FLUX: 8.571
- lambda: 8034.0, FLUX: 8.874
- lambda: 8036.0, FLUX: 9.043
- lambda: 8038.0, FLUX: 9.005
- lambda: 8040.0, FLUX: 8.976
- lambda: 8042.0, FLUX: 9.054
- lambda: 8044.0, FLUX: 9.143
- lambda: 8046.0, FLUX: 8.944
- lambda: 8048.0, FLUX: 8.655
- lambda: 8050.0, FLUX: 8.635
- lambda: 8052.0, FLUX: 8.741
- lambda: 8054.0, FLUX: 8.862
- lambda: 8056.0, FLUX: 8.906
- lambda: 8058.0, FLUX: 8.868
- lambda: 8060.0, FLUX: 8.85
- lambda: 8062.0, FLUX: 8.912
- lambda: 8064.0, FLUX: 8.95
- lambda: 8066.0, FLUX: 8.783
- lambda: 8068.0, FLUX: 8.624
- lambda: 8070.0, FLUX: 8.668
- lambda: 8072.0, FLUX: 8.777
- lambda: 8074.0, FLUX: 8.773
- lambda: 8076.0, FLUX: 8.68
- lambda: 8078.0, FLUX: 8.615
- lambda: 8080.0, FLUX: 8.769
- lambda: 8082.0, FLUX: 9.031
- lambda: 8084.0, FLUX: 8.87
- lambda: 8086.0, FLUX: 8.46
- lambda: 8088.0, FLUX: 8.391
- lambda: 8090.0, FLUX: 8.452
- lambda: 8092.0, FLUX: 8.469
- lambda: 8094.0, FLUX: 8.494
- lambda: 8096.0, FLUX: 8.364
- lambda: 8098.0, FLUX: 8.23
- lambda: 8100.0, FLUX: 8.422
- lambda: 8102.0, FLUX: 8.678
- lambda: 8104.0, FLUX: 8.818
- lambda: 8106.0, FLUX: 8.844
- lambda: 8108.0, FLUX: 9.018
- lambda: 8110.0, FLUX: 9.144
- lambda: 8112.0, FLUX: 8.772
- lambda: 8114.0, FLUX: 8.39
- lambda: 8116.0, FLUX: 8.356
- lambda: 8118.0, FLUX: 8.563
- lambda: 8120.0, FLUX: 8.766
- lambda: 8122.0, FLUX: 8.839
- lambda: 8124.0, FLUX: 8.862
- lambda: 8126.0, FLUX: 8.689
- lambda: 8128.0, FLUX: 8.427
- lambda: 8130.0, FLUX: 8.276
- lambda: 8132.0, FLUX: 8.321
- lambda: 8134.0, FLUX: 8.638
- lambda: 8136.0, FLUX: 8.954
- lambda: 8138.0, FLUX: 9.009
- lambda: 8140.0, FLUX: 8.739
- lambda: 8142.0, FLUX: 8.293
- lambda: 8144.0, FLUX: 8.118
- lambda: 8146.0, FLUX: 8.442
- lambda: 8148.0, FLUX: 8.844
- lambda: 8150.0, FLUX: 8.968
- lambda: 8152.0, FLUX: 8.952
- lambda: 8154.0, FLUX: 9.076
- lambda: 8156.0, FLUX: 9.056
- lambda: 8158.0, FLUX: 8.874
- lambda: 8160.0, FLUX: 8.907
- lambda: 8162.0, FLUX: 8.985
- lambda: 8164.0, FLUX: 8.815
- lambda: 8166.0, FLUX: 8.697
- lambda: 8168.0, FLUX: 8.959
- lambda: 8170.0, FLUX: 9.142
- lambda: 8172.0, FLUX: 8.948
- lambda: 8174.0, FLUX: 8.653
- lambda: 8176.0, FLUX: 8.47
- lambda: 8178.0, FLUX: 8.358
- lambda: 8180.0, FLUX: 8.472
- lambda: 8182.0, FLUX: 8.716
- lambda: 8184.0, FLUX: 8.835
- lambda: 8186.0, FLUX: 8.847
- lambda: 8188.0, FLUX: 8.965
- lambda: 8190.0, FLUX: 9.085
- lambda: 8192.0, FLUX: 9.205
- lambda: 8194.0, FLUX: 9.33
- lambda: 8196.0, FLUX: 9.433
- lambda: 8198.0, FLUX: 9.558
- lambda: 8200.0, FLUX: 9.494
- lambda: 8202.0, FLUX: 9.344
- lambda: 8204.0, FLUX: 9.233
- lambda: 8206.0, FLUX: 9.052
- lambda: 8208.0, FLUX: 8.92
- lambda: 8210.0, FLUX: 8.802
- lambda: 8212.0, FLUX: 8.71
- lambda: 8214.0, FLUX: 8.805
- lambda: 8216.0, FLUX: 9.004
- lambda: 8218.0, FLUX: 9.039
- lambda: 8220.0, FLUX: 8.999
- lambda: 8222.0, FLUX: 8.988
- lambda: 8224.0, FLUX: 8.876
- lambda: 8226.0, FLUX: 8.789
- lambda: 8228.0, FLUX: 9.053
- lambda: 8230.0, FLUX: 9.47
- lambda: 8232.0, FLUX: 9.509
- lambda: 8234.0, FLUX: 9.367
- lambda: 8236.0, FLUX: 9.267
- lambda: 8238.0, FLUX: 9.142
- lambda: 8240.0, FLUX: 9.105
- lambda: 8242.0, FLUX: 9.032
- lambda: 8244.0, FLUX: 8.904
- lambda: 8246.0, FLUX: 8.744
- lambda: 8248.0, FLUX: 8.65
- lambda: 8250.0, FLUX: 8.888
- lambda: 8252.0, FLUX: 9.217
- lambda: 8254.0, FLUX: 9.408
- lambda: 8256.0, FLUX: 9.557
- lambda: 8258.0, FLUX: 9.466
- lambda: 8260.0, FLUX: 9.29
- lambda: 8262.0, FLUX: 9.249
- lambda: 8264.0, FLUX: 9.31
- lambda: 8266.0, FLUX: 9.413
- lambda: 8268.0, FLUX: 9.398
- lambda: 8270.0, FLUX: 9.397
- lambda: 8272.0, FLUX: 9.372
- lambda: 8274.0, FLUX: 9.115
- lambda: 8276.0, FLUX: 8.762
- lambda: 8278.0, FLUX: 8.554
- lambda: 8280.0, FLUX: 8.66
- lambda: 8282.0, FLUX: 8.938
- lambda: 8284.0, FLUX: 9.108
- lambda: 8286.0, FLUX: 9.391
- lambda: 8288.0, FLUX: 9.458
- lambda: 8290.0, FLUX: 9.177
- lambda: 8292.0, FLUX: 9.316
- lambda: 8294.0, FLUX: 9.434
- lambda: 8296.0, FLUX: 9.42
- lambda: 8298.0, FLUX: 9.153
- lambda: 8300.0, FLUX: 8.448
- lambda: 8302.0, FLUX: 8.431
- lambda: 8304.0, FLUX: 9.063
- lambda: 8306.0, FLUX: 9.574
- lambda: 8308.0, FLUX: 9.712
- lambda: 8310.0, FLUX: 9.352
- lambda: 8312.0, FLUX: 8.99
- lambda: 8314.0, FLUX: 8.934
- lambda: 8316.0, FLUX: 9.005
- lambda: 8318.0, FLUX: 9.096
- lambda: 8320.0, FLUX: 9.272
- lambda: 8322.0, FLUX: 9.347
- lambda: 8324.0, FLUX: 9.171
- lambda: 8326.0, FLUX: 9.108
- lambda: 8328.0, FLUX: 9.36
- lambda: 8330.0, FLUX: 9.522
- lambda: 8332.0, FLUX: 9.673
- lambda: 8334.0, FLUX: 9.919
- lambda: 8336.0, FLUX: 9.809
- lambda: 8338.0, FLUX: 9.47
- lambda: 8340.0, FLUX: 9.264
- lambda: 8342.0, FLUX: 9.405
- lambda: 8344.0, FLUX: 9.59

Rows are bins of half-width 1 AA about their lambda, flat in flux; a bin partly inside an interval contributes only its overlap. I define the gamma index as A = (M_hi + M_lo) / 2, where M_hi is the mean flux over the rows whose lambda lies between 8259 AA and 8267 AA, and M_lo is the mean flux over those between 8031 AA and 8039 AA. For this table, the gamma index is 9.1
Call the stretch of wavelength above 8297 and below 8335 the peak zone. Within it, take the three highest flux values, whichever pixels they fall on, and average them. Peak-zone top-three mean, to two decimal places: 9.77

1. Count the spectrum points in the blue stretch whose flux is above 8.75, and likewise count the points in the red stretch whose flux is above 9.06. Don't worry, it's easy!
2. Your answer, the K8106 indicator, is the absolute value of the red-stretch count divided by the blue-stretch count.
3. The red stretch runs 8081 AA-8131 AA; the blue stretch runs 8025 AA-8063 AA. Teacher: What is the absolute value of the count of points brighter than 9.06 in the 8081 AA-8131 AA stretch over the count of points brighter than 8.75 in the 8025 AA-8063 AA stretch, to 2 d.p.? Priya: 0.08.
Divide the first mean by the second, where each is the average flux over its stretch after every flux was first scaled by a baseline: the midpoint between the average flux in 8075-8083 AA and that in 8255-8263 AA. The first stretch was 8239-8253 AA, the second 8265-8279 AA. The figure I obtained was 0.98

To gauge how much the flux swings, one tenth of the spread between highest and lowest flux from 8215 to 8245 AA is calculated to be 0.07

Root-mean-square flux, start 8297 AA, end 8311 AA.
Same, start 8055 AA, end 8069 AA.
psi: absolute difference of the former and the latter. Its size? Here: 0.27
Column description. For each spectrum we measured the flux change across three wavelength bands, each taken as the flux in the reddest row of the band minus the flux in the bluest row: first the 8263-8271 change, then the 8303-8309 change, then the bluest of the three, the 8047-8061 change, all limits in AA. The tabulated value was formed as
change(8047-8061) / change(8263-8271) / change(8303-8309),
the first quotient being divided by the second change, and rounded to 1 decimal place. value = 3.5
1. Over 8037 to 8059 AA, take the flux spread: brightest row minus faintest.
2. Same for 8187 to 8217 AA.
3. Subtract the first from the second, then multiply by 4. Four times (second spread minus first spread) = 1.4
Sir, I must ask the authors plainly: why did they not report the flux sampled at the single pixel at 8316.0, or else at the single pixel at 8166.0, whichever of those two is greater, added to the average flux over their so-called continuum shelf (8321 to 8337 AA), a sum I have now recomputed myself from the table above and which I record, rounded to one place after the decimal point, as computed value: 18.5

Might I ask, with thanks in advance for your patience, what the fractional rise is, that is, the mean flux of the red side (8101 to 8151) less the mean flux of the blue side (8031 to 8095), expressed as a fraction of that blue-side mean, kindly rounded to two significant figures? -0.012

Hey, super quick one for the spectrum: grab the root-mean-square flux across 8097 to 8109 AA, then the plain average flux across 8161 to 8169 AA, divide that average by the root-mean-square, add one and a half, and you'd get 2.52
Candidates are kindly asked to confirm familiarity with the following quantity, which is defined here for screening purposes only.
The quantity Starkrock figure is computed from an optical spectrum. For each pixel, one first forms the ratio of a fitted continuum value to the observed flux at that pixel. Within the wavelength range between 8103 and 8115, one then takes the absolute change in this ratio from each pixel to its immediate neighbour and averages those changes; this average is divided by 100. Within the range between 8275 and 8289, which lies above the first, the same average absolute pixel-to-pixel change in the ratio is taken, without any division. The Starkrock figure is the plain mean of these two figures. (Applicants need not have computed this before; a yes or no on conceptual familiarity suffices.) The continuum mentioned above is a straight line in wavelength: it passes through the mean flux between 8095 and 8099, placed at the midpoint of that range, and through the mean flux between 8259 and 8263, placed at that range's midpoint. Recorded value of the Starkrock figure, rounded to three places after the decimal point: 0.011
